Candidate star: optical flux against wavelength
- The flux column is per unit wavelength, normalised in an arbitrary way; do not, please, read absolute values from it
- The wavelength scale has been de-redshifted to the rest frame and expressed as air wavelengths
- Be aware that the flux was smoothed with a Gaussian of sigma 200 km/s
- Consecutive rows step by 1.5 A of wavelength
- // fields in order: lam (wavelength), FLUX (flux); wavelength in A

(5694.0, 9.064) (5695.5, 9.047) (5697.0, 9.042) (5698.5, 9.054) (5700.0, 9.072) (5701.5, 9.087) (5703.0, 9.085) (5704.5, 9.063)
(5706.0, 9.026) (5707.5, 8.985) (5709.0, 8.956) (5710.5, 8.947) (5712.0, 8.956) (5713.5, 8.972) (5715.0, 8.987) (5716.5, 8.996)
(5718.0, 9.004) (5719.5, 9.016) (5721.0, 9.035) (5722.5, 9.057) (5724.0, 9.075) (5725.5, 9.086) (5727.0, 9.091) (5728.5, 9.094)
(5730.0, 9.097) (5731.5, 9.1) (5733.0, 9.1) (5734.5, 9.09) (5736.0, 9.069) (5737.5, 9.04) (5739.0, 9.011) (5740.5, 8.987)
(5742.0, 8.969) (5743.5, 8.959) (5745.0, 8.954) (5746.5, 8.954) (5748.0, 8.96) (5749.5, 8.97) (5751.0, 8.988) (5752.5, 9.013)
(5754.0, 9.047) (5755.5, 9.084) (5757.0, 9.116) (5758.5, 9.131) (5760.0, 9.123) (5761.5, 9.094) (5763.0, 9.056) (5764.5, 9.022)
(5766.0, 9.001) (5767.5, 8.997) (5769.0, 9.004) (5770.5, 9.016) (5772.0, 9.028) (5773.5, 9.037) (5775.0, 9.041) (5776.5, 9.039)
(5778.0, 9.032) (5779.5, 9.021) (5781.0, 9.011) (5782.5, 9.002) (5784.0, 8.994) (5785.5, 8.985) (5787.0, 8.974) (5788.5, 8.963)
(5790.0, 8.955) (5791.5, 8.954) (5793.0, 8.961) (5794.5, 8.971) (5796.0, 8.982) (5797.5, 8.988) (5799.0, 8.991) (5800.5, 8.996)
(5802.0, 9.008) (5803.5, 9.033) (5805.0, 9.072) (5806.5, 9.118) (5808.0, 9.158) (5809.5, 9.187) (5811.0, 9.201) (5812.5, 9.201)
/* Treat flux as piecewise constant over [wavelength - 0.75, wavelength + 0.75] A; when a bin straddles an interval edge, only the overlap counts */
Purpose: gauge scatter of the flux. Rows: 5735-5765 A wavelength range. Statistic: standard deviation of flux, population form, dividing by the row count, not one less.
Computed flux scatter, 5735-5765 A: 0.059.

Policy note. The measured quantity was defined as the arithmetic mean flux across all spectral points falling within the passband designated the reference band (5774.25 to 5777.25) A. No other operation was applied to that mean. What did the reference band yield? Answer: 9.04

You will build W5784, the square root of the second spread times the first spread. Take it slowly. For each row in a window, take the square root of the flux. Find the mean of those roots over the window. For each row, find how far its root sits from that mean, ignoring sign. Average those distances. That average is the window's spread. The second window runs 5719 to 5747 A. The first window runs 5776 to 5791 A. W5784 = 0.0055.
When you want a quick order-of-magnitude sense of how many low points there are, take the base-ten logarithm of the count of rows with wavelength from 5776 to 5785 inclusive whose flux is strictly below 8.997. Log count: 0.0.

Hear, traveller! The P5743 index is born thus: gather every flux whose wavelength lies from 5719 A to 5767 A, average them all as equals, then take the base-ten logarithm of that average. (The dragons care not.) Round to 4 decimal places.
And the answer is 0.9563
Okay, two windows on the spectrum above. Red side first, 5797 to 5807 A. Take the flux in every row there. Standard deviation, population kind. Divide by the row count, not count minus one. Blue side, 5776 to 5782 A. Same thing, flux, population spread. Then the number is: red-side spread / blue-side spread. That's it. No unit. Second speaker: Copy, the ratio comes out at 4.3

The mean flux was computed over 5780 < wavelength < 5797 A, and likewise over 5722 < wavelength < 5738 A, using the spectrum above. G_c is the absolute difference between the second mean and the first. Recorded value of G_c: 0.10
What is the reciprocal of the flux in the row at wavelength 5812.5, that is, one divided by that 0.109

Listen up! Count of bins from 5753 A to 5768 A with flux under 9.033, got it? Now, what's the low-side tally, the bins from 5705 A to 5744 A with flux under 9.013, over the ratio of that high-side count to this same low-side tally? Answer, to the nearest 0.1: 48.0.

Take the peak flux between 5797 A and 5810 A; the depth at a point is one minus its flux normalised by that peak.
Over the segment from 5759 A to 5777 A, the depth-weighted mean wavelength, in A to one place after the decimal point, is 5768.9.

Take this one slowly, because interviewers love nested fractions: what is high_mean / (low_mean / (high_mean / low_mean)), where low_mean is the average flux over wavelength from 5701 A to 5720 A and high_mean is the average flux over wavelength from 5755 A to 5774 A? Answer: 1.01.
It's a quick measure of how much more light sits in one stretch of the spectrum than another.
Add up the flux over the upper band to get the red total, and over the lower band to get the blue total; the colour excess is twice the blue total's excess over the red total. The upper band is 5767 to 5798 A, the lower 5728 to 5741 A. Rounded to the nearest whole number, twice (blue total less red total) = -215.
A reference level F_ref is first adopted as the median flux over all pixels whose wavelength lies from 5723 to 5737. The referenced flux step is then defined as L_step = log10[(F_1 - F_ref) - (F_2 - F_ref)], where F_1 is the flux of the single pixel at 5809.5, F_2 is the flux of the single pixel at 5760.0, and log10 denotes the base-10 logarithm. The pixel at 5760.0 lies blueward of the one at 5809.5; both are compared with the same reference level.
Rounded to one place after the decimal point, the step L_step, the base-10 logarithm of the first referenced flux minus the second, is -1.2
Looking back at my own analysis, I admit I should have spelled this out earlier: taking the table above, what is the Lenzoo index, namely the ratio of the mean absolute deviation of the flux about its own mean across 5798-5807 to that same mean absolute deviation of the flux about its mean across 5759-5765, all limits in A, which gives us 1.13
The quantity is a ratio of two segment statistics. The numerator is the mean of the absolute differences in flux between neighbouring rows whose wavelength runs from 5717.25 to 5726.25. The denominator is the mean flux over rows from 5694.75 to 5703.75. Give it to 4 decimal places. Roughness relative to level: 0.0018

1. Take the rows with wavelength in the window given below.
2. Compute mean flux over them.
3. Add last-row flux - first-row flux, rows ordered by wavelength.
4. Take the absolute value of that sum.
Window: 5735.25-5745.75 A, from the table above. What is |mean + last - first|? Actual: 8.88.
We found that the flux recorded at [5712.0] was 8.956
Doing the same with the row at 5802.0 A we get 9.008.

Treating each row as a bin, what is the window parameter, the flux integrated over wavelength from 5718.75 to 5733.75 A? 136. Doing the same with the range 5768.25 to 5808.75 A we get 365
